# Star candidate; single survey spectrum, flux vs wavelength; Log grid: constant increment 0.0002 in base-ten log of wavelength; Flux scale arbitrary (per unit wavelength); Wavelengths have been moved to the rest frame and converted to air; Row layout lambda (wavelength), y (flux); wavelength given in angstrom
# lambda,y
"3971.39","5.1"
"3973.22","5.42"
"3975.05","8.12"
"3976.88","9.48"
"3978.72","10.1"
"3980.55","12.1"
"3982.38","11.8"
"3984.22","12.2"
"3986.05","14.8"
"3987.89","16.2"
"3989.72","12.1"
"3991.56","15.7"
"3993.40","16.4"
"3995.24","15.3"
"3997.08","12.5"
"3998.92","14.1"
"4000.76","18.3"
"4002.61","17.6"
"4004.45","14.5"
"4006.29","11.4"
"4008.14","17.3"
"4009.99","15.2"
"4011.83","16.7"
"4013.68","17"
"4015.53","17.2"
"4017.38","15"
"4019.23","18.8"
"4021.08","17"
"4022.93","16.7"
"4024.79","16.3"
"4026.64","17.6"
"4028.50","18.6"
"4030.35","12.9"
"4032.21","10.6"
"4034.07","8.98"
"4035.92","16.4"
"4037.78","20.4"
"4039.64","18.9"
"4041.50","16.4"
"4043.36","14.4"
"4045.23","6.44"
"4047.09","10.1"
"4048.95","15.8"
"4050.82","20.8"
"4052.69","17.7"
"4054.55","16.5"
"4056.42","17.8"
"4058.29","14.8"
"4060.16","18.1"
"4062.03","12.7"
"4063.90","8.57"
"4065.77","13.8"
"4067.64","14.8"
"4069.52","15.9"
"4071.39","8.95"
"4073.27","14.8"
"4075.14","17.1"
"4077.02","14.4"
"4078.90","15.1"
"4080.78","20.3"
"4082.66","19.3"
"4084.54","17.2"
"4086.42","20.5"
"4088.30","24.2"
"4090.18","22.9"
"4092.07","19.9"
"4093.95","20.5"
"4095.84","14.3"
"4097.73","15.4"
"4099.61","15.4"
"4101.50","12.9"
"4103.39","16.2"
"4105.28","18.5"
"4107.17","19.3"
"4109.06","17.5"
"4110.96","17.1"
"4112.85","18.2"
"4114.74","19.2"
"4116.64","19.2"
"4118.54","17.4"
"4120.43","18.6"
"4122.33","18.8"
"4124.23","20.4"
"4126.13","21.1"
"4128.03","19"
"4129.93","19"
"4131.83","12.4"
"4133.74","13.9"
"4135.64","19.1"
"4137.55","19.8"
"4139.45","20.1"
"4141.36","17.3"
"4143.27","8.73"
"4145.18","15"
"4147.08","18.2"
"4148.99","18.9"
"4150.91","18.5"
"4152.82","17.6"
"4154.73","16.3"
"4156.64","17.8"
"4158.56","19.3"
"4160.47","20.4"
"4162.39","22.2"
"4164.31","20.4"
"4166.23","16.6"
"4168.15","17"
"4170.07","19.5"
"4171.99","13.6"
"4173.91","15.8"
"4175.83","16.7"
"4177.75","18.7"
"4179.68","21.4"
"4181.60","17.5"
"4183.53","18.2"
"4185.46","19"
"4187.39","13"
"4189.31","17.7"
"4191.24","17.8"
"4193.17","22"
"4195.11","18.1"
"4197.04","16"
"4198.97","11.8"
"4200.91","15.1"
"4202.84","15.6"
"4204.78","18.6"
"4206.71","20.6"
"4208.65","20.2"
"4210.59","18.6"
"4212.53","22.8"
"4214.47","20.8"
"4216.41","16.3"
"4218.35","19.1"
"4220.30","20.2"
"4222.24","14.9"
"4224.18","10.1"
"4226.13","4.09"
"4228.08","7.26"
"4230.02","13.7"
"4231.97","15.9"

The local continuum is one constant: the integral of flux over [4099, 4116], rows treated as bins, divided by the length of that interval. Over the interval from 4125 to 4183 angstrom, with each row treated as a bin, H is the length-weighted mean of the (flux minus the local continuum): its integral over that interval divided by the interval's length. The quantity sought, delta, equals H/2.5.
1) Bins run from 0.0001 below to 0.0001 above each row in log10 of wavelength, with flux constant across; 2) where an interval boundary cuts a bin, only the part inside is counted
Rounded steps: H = 0.5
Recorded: 0.21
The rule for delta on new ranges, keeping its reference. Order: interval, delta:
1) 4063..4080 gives -1.37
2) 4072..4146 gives 0.18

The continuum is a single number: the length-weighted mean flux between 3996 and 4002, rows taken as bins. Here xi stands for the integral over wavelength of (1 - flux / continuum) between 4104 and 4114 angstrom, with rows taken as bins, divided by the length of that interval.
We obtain -0.20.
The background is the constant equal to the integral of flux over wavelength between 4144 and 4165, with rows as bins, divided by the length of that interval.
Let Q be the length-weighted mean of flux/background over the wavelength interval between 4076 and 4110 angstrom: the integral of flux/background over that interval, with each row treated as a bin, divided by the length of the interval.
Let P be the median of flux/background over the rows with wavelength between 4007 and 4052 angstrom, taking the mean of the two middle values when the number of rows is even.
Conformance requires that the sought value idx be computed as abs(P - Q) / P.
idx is 0.09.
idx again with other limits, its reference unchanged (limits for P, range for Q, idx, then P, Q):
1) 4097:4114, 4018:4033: 0.06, 0.926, 0.87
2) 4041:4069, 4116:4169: 0.21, 0.801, 0.97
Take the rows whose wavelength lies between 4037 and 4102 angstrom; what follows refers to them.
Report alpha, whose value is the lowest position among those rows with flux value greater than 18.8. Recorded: 4037.78 angstrom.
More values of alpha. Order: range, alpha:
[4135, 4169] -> 4135.64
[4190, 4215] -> 4193.17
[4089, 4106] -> 4090.18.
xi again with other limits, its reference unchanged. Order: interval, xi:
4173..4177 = -0.08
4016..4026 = -0.11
